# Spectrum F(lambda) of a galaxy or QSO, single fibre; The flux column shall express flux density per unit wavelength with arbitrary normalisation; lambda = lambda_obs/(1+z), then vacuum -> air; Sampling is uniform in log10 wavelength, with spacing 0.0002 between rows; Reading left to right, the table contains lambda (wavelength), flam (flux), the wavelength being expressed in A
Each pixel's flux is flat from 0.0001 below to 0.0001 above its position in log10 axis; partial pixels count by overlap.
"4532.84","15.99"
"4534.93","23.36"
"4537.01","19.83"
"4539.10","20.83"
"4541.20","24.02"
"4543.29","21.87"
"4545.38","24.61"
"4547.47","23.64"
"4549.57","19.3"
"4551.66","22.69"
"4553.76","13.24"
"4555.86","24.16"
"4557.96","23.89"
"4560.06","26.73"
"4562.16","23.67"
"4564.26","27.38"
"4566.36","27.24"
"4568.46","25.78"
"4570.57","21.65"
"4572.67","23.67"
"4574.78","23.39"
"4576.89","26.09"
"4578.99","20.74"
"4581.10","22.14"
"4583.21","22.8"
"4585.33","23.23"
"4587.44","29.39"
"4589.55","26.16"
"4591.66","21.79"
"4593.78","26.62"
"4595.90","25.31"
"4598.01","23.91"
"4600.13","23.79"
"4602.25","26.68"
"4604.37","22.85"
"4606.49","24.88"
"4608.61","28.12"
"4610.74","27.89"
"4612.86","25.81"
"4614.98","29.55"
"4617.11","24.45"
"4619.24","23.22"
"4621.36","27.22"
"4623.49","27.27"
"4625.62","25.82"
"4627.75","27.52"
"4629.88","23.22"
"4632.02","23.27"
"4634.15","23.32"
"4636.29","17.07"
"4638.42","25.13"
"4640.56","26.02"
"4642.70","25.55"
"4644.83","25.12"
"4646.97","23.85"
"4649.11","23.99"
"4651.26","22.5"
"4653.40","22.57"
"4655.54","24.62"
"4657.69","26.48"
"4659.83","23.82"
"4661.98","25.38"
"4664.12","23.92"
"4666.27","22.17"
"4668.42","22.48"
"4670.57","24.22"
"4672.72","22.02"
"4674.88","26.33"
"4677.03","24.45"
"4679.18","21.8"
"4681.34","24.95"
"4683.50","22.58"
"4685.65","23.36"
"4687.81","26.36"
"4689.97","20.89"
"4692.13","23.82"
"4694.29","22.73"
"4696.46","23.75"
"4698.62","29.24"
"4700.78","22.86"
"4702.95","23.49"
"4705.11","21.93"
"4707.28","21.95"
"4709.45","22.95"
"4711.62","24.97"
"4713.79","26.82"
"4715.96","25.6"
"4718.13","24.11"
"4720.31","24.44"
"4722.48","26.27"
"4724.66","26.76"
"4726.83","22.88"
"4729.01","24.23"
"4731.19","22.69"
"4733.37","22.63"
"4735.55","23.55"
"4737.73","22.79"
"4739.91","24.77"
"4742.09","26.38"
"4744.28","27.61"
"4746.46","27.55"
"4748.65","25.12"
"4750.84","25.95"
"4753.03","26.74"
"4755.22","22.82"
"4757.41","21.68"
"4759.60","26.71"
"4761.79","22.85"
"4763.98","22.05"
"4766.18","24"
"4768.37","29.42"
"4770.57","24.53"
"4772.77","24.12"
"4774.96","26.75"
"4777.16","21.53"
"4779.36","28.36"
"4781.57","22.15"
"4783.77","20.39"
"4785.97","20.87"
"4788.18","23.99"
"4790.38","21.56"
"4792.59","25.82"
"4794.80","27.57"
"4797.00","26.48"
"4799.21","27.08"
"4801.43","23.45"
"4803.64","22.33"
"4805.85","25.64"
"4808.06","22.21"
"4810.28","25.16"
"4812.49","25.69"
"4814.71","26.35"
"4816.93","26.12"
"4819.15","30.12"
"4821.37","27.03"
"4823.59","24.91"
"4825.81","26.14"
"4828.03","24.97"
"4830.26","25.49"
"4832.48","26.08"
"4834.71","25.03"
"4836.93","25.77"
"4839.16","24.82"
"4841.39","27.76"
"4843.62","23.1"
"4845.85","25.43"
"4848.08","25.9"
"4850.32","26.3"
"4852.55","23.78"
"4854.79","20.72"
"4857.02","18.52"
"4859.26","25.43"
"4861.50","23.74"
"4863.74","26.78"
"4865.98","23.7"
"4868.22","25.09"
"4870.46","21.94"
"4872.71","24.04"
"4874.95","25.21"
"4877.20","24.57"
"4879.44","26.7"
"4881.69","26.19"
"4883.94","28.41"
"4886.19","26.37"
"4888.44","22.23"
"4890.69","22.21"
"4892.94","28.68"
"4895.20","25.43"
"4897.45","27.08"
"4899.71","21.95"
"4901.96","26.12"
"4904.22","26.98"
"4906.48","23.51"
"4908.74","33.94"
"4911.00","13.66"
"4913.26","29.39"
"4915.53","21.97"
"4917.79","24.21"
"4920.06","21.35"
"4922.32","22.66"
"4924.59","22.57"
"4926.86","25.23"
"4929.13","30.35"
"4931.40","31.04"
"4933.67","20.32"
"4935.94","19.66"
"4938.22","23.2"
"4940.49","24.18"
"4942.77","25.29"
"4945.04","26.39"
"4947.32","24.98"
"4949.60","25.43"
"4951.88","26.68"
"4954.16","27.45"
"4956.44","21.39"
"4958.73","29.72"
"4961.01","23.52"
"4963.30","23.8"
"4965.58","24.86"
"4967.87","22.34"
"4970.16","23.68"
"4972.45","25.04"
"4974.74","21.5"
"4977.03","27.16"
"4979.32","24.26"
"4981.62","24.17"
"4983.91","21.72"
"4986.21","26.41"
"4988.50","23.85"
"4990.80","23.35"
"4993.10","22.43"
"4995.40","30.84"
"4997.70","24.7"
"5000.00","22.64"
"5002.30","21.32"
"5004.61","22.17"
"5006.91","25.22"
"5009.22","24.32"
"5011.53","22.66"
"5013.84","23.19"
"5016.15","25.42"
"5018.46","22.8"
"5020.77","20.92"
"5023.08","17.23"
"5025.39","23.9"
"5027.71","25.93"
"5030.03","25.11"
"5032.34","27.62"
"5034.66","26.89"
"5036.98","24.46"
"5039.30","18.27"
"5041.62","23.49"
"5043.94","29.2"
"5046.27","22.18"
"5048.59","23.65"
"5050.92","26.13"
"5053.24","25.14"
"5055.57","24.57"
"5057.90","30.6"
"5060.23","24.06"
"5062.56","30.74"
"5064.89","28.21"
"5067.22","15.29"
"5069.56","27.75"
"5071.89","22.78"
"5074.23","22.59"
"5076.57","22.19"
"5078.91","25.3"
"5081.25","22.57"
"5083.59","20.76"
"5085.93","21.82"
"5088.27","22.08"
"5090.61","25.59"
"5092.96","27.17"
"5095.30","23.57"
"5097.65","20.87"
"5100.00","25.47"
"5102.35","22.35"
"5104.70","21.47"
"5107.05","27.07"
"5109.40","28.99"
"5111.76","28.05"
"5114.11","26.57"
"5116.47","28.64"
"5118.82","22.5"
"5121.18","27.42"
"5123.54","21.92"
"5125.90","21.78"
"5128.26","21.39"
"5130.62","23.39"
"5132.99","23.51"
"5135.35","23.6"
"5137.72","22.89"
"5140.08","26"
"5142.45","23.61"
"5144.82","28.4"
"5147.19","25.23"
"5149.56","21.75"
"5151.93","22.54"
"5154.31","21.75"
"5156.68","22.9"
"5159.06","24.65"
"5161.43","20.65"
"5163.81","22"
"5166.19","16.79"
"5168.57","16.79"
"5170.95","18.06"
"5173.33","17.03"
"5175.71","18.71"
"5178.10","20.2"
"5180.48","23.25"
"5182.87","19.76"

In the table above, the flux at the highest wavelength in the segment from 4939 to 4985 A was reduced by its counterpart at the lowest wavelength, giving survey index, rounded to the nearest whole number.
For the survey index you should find -2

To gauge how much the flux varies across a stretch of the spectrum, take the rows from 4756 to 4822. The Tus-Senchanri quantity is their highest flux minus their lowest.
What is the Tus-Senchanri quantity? 10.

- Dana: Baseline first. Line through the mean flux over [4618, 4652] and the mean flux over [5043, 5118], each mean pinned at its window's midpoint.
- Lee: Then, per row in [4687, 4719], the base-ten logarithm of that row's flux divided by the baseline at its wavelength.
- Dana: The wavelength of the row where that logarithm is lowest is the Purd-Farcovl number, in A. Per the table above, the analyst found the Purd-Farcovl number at 4689.97 A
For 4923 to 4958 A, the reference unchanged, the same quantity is 4935.94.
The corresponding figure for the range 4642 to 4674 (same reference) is 4672.72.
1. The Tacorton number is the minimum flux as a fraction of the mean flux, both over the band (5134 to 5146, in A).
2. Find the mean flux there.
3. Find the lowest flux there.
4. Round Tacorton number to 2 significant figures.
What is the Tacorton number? 0.92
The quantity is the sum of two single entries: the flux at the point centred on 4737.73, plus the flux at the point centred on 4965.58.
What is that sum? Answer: 48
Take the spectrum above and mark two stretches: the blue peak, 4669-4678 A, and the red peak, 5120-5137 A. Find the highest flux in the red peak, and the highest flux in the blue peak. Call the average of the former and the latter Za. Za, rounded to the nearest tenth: 26.9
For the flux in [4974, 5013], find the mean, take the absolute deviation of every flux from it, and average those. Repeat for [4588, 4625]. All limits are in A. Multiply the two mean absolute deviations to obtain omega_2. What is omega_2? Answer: 3.0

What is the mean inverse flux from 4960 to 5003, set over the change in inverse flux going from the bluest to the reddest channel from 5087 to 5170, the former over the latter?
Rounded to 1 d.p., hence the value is 2.9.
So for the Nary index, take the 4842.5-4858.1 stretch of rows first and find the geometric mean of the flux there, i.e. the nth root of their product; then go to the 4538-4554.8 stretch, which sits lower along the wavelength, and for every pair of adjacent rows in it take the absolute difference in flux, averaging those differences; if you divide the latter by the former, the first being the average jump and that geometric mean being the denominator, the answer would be 0.16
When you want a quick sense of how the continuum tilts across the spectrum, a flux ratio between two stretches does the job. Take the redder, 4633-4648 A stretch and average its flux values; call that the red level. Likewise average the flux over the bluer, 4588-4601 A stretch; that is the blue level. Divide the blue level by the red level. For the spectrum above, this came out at 1.04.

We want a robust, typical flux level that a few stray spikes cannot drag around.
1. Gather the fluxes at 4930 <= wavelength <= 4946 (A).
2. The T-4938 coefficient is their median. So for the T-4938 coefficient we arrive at 24.2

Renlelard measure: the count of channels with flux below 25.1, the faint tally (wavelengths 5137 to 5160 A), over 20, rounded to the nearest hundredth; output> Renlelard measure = 0.35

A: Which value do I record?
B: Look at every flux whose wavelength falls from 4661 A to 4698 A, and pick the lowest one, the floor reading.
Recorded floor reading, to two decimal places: 20.89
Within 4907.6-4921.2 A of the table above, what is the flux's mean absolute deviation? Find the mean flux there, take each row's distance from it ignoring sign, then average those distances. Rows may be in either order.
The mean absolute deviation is 5.09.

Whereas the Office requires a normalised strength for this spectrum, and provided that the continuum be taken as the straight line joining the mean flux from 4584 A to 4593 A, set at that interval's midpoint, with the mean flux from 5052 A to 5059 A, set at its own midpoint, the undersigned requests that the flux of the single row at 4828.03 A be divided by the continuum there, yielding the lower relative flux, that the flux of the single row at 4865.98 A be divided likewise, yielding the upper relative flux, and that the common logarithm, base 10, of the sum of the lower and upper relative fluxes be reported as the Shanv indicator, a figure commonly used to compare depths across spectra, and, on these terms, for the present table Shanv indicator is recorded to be 0.272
